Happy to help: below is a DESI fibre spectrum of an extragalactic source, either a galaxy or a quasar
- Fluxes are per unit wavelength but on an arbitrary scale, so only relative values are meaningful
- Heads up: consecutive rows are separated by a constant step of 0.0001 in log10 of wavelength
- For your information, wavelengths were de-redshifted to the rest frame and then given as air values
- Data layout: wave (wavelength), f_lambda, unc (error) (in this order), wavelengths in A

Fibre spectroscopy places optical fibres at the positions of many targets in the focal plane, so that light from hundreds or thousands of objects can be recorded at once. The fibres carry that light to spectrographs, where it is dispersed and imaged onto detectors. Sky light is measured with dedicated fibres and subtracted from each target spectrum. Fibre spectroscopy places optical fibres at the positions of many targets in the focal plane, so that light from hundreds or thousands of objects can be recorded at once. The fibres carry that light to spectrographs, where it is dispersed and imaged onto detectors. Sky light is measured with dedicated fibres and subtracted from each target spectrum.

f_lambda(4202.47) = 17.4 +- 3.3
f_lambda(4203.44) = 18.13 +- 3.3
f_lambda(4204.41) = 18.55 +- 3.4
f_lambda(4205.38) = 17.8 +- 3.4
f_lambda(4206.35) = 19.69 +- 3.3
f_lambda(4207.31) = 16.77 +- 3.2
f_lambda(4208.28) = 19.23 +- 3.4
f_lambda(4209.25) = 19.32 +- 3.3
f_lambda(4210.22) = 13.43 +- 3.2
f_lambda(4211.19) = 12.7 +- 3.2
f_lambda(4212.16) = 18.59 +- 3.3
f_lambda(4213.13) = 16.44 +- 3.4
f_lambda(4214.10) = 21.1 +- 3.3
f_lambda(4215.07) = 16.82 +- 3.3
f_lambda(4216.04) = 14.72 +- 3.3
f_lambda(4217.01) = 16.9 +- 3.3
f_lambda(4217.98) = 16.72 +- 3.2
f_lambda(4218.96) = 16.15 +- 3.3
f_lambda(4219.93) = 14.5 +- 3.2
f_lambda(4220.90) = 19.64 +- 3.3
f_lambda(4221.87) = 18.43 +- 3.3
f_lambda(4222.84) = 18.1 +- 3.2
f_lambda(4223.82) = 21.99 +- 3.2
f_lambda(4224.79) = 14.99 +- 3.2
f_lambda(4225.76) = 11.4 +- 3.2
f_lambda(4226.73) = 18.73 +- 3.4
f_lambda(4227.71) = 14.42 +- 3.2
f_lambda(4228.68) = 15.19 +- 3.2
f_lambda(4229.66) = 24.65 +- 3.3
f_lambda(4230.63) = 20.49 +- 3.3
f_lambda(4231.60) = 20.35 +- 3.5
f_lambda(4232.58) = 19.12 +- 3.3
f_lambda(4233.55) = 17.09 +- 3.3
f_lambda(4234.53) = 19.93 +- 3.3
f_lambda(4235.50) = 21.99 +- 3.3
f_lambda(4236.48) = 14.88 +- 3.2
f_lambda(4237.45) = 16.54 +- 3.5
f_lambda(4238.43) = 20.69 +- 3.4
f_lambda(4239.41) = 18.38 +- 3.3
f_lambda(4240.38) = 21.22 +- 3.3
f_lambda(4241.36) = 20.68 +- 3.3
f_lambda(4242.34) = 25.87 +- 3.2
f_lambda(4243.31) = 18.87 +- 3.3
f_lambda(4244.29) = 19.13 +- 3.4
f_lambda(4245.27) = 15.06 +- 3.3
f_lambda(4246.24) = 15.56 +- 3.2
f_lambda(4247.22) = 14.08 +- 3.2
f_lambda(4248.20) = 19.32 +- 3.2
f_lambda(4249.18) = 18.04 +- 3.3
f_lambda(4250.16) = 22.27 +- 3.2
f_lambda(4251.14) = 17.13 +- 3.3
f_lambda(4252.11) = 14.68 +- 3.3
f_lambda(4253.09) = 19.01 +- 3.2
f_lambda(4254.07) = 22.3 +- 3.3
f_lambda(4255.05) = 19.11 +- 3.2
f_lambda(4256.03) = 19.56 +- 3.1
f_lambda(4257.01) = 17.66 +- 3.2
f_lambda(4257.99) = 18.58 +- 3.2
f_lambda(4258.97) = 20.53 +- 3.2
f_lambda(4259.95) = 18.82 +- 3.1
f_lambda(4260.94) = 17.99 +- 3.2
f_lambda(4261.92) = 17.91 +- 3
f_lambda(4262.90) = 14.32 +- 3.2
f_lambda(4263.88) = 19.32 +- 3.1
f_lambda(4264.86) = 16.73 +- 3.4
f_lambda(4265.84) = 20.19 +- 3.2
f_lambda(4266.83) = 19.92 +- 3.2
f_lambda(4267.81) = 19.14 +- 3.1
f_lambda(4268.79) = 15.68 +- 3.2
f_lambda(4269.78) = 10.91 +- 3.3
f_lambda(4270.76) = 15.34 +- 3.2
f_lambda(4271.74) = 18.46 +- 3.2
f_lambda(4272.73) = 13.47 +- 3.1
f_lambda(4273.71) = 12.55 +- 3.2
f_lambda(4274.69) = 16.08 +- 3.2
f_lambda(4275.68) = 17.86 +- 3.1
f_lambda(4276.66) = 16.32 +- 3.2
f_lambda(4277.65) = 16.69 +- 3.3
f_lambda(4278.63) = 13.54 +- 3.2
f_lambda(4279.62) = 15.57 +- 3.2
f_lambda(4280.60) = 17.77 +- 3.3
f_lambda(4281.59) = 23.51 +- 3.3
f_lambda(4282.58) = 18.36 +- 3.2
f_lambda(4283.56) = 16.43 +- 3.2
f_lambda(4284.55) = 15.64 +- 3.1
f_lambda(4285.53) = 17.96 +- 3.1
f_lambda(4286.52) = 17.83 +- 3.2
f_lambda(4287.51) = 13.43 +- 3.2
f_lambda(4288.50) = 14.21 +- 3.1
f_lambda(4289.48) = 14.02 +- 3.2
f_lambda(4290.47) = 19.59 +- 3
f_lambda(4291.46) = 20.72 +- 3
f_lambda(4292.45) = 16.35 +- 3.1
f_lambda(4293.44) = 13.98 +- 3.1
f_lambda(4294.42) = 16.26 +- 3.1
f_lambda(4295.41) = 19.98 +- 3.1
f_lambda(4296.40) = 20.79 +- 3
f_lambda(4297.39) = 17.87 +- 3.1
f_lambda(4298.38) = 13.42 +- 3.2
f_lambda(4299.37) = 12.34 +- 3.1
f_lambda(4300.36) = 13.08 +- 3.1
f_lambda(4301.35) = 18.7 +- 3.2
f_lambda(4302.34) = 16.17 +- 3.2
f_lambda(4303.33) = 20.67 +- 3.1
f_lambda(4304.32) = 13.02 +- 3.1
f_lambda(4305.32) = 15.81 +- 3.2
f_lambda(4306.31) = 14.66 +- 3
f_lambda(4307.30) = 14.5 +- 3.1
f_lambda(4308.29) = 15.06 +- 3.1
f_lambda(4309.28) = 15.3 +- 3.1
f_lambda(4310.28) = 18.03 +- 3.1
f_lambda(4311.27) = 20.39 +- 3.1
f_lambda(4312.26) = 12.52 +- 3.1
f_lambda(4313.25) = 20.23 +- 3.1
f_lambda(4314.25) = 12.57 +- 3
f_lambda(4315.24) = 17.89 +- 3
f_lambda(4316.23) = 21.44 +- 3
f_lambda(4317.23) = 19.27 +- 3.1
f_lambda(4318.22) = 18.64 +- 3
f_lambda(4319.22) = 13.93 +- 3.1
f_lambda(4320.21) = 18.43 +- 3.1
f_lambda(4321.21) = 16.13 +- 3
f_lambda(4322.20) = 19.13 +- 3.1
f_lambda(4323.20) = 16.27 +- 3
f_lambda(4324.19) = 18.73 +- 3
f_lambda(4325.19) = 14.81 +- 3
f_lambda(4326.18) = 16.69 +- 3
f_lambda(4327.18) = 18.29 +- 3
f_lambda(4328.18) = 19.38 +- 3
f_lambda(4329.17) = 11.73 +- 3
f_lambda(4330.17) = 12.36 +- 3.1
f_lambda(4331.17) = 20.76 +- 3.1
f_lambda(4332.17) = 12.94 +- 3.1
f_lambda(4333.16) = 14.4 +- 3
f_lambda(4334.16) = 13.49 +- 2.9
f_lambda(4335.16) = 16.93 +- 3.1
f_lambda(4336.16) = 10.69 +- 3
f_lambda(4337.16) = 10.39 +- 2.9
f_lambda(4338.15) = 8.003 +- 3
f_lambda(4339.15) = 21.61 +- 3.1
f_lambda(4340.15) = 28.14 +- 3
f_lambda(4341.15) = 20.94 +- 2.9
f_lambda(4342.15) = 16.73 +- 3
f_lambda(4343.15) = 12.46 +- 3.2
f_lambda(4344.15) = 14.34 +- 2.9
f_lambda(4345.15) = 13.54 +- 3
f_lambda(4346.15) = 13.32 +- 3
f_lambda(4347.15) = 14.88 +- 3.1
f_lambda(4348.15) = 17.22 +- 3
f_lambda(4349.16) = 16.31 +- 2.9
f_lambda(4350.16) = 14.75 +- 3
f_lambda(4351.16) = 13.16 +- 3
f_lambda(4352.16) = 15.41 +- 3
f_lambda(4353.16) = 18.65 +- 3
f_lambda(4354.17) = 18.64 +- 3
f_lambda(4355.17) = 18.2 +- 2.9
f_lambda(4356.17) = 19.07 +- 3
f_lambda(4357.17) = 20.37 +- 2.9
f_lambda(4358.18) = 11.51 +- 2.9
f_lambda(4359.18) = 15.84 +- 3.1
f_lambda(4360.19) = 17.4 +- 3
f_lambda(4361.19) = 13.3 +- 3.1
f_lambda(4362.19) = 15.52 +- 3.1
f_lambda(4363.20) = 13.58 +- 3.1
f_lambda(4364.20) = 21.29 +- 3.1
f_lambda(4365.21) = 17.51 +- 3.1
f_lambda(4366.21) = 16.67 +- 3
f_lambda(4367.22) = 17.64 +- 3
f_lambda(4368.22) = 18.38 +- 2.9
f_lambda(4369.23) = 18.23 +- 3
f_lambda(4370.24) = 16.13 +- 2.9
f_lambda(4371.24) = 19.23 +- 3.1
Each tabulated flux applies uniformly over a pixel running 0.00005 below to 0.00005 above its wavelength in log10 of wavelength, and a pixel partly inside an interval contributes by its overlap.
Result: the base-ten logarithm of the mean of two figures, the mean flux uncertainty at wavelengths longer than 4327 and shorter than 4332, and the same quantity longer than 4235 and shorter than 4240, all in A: 0.504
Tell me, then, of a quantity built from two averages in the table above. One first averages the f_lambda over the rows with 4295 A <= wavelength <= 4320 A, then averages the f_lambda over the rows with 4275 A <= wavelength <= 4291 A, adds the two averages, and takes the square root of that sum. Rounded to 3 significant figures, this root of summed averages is 5.78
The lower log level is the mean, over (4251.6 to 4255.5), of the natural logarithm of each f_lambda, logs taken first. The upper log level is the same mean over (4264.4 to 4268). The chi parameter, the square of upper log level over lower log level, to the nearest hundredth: 1.01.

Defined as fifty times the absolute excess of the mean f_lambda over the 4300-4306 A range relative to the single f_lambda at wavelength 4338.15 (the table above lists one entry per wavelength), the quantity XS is 412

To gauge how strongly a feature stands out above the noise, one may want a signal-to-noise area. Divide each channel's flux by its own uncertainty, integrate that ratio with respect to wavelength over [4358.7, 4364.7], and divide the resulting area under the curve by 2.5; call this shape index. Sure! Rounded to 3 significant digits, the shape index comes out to 12.6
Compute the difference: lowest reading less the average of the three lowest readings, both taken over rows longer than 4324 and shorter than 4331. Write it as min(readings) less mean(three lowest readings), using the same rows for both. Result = -1.2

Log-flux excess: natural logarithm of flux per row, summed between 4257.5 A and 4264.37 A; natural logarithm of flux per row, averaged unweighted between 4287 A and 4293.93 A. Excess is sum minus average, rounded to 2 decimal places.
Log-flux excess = 17.52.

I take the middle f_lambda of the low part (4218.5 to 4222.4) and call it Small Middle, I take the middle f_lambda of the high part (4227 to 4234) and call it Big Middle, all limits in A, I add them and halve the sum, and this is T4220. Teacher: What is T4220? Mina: 18.2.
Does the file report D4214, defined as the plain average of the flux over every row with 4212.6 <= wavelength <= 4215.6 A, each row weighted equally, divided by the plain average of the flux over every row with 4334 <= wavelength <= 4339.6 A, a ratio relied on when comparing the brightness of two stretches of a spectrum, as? 1.34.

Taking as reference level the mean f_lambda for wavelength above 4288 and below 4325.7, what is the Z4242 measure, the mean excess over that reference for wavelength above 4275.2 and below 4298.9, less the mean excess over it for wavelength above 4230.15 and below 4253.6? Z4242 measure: -1.8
